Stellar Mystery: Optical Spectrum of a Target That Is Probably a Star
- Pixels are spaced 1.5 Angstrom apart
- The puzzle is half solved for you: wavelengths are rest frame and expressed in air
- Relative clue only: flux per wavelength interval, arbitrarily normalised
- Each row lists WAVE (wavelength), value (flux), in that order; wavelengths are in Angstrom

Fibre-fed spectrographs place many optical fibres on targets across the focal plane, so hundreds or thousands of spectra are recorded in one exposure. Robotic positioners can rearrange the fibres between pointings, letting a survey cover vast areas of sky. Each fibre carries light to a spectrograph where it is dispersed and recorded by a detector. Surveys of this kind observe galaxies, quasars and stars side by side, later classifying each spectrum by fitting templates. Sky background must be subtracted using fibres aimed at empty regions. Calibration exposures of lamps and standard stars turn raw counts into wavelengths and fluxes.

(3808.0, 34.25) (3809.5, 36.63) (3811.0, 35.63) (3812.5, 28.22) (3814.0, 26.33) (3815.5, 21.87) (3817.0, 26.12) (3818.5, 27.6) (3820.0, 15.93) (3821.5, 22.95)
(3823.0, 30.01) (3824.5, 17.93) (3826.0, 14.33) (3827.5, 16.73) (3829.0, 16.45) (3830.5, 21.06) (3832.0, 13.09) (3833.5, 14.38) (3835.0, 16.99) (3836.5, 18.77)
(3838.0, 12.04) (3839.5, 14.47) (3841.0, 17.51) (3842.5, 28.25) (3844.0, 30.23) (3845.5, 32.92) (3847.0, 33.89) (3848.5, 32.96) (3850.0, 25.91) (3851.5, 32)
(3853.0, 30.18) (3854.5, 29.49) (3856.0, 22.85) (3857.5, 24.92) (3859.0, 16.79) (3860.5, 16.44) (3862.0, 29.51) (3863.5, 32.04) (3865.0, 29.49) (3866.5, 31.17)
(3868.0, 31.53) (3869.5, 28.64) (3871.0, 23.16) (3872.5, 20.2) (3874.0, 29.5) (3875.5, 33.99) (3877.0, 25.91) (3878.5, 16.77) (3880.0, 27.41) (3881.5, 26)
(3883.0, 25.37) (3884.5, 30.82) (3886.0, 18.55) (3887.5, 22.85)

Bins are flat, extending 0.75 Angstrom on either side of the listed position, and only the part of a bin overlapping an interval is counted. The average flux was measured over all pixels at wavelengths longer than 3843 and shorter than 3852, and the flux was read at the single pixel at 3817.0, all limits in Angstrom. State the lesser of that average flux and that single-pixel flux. 26.1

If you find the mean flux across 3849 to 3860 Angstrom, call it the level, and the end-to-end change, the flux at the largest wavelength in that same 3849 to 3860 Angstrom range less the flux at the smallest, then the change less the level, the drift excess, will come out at -35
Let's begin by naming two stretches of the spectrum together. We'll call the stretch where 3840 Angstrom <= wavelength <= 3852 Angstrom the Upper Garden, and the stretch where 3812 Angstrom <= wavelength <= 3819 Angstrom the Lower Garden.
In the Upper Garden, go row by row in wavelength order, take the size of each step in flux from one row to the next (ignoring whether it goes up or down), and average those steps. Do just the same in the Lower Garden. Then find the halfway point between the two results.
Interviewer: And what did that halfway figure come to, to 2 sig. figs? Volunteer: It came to 3.7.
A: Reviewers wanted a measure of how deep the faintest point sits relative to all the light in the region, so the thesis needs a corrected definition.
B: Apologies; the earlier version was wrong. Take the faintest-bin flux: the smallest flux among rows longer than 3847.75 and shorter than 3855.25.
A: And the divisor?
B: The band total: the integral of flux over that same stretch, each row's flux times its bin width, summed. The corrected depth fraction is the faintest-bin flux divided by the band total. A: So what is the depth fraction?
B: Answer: 0.115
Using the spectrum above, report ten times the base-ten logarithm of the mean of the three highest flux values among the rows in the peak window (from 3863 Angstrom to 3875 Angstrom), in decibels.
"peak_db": 15.0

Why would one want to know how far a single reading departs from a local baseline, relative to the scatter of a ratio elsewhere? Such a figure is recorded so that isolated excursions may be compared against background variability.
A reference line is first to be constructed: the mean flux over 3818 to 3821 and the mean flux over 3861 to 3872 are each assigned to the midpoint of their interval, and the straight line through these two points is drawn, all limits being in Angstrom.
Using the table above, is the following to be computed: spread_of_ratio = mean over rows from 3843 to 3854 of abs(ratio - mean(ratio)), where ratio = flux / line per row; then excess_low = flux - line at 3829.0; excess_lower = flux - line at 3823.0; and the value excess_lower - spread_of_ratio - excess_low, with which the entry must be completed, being 14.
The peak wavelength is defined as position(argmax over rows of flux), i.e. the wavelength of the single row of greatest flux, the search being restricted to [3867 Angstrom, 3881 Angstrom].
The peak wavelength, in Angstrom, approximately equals 3875.5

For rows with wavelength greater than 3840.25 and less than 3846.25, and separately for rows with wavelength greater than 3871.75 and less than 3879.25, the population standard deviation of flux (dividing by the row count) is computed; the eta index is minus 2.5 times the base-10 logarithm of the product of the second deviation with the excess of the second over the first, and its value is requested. -0.8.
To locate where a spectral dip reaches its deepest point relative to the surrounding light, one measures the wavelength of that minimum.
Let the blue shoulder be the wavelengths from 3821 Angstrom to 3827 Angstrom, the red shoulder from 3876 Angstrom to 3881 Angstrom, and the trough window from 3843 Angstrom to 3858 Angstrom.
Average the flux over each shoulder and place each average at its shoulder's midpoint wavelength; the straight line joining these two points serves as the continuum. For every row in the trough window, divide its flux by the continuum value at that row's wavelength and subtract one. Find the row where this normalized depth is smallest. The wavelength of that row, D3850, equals 3856.0 Angstrom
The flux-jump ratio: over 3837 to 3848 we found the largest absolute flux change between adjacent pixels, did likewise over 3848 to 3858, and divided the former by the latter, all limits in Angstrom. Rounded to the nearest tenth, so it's 1.5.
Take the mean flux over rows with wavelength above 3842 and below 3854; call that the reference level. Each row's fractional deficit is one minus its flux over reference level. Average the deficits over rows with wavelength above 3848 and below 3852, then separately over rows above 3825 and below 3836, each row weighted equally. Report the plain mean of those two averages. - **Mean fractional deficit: 0.25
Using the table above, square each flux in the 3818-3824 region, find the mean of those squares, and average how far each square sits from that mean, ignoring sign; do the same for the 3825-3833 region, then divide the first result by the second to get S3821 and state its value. 3.1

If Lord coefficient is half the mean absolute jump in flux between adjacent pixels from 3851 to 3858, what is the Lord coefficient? 1.4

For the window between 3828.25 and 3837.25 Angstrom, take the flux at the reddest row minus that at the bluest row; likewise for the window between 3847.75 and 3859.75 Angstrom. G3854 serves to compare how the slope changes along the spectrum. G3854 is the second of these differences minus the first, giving -18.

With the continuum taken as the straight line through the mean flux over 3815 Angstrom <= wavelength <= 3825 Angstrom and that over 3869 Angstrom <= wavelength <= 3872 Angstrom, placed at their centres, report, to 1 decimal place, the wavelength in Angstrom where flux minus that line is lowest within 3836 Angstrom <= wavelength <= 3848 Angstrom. 3838.0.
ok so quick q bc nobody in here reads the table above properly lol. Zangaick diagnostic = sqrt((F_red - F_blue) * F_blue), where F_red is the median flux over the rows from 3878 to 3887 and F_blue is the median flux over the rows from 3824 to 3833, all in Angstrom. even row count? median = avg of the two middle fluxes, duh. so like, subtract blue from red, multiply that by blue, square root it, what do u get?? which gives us 12.3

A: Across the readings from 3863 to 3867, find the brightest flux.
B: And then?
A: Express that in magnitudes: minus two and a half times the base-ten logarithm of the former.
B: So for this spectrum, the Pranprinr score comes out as -3.76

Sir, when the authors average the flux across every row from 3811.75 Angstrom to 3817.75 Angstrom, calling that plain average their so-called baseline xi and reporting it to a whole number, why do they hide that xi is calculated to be 26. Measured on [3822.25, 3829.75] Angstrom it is 19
